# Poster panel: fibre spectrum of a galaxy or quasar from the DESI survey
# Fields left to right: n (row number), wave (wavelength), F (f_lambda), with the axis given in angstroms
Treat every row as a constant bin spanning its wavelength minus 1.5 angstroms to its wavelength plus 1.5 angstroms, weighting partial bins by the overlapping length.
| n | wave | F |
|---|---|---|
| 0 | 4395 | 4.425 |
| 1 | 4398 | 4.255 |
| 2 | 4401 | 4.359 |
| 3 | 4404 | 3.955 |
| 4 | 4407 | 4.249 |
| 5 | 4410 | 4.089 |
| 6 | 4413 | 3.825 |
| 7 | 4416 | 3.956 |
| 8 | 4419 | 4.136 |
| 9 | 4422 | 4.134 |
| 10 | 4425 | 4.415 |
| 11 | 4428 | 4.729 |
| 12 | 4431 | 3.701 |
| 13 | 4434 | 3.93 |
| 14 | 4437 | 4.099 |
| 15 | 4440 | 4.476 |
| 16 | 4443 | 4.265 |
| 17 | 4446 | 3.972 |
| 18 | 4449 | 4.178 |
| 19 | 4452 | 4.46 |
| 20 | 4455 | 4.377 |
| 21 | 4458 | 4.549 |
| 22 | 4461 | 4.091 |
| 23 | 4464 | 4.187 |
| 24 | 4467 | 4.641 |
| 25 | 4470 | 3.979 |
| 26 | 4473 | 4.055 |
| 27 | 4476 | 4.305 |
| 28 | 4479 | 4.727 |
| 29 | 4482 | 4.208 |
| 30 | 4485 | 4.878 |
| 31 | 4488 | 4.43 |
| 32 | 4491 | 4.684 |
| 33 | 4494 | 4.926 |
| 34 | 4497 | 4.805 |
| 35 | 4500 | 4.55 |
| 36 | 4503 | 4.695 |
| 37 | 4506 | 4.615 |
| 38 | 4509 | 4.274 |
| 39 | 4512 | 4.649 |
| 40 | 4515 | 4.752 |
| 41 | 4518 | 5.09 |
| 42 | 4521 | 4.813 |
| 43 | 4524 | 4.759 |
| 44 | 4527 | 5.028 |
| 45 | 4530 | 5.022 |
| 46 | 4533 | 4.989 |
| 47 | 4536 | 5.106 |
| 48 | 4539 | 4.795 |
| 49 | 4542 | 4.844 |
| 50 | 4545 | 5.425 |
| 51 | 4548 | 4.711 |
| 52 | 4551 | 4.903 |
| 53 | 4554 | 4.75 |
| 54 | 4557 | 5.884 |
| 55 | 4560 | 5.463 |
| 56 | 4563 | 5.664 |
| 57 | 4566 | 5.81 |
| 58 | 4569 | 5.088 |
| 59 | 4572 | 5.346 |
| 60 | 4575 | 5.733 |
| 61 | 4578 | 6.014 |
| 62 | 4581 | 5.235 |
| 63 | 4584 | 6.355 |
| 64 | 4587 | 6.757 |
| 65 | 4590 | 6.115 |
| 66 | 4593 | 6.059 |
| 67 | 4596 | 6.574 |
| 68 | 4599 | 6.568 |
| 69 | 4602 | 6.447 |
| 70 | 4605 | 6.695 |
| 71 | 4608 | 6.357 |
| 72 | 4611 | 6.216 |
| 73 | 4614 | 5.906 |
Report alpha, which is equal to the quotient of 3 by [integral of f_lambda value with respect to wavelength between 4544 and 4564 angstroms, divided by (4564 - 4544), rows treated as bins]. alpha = 0.57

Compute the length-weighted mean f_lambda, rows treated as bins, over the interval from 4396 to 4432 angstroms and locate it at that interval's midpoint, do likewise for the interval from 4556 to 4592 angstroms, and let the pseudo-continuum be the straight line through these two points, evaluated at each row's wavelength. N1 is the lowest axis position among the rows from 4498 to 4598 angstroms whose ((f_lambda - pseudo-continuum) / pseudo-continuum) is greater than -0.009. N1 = 4557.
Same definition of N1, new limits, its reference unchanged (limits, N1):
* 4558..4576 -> 4563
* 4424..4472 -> 4425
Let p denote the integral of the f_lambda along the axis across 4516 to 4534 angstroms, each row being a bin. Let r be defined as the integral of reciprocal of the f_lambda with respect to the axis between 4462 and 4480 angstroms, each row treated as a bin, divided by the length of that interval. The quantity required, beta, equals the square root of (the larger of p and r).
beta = 9.43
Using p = 89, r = 0.234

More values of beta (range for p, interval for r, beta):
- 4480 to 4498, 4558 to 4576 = 9.15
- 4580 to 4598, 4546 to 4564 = 10.58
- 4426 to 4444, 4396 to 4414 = 8.70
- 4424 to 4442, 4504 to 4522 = 8.72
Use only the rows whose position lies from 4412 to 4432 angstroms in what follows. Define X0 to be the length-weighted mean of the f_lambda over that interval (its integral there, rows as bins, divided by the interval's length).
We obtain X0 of 4.1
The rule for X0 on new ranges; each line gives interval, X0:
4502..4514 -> 4.6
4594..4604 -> 6.5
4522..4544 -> 4.9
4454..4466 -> 4.3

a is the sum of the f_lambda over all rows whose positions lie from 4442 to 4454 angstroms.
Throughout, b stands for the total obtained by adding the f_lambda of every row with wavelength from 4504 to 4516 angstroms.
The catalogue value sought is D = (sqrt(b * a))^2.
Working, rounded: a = 17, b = 18.3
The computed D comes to 309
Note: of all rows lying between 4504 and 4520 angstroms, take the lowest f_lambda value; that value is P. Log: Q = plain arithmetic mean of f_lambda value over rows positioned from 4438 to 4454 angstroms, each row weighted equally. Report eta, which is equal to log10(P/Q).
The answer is 0.00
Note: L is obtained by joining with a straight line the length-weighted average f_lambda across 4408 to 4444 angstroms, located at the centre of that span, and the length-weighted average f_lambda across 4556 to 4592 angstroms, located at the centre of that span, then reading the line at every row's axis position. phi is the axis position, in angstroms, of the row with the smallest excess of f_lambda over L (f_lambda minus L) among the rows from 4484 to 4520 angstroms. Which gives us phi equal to 4509 angstroms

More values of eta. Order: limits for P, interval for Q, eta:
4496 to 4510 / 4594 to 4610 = -0.18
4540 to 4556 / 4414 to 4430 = 0.04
